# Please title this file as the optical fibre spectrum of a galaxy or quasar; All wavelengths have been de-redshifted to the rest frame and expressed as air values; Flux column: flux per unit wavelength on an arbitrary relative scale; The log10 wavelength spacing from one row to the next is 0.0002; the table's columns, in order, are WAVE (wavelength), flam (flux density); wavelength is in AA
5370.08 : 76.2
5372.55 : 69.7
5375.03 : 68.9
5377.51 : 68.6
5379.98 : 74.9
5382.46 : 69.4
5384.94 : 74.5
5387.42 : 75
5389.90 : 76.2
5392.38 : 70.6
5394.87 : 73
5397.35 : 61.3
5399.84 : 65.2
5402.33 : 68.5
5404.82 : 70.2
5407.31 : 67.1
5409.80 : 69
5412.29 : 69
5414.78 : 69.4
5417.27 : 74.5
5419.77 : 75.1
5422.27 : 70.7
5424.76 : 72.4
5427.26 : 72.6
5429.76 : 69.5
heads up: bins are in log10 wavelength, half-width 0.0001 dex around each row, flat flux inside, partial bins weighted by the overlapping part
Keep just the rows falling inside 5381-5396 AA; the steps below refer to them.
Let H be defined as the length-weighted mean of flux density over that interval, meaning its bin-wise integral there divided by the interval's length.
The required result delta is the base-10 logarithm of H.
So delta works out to 1.86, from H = 73.1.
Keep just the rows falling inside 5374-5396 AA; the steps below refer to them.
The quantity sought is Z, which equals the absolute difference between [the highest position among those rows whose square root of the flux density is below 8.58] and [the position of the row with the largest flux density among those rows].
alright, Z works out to 5.0 AA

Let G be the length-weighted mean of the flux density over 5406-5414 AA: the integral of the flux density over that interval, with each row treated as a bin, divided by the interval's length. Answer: 68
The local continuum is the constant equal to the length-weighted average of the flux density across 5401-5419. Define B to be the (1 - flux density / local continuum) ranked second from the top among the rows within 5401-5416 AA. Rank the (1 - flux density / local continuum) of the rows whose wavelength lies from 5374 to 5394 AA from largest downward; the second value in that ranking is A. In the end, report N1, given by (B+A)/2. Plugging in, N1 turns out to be 0.02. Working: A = 0.013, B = 0.02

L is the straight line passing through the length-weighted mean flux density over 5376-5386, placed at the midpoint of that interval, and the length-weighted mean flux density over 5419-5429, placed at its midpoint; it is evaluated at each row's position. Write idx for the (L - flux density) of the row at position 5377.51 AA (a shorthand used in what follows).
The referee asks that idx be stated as 3.1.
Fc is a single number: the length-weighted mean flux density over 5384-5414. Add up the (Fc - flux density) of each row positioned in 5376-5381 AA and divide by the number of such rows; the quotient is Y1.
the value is -2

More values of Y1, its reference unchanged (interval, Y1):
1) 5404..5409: 1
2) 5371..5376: 1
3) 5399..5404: 3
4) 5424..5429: -3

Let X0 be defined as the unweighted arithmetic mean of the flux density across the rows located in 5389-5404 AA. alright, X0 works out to 69.1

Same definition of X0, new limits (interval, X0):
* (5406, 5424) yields 70.7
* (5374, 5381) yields 70.8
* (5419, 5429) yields 72.7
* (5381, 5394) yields 73.1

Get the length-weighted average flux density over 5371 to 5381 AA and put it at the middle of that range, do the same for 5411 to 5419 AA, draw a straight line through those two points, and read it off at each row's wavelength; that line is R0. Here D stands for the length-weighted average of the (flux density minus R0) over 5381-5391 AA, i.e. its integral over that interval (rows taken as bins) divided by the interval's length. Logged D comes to 3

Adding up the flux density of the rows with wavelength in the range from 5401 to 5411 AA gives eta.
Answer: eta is 275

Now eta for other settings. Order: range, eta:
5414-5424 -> 290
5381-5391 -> 295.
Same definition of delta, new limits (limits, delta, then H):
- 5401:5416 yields 1.84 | 68.8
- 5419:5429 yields 1.86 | 72.4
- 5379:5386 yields 1.86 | 72.8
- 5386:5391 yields 1.88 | 75.6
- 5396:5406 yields 1.82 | 66.3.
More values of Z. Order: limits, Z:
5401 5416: 10.0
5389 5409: 17.4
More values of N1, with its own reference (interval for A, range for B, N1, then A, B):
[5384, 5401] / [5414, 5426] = 0.03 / 0.066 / -0.01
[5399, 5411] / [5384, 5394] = -0.01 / 0.039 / -0.07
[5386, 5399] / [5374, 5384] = 0.00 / -0.011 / 0.01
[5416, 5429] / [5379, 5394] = -0.02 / -0.037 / -0.01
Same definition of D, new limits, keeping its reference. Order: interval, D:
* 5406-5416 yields -3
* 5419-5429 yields 1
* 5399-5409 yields -3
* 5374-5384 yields 0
